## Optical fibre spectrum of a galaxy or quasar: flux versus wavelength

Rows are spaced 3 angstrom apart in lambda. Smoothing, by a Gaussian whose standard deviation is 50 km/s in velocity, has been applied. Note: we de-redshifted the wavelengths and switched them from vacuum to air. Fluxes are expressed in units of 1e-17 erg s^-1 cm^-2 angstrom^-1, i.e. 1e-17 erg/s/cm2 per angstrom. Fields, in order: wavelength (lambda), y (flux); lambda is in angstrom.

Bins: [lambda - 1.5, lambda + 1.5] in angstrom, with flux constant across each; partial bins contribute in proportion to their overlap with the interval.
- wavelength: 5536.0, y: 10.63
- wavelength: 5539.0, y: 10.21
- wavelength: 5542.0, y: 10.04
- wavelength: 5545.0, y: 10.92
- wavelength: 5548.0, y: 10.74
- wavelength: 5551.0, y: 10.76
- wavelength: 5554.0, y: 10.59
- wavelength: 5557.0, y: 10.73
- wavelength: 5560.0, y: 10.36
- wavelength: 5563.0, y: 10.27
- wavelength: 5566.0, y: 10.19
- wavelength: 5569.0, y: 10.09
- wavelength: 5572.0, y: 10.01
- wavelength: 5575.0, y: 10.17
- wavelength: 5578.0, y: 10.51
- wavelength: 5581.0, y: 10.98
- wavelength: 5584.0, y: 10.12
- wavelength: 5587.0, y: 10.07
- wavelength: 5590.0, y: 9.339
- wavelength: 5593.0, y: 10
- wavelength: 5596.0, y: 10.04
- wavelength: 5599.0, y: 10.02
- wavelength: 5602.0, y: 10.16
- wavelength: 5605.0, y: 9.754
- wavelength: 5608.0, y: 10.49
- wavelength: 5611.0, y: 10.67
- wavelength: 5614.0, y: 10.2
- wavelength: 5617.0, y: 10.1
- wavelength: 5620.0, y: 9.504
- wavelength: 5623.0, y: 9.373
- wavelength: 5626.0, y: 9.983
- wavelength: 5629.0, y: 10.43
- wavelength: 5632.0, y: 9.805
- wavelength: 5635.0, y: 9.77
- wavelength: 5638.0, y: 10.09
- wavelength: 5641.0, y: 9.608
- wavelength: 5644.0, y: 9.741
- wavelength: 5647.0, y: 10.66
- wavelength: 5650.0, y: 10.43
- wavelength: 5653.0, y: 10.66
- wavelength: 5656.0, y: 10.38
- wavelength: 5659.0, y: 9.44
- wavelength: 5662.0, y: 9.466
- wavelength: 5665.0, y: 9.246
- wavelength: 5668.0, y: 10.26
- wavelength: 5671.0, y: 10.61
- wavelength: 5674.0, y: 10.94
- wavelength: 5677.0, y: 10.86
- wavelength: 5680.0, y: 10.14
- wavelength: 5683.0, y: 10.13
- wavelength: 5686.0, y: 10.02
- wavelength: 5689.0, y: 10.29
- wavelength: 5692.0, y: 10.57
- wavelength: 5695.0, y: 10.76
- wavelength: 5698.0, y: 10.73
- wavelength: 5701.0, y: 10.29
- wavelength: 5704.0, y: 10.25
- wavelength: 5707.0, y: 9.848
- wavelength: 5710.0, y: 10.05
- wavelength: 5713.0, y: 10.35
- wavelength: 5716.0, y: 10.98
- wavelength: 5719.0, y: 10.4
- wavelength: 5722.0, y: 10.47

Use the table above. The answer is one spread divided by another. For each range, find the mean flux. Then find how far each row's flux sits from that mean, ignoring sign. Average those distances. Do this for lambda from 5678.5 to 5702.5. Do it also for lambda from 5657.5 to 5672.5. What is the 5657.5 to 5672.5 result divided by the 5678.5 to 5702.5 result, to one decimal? 2.1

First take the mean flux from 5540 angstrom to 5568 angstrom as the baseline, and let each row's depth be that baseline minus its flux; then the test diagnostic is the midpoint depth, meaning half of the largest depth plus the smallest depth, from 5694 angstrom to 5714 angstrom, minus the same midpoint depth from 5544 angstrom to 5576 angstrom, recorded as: 0.16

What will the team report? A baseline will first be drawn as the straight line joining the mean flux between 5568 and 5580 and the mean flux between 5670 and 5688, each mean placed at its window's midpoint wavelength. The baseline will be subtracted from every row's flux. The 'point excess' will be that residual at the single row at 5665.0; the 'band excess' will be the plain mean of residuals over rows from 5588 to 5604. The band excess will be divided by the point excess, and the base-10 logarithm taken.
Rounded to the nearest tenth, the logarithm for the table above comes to -0.5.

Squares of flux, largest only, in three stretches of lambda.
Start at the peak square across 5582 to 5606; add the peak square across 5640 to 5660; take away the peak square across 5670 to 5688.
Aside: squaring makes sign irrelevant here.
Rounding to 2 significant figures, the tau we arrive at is 97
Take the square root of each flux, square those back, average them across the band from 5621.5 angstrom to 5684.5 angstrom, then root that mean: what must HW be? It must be 3.18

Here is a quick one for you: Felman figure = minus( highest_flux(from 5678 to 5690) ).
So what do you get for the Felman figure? -10.3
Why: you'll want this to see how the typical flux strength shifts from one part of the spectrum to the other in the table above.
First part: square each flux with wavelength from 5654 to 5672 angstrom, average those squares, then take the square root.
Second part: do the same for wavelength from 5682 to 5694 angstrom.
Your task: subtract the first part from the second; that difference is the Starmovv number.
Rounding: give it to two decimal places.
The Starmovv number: 0.34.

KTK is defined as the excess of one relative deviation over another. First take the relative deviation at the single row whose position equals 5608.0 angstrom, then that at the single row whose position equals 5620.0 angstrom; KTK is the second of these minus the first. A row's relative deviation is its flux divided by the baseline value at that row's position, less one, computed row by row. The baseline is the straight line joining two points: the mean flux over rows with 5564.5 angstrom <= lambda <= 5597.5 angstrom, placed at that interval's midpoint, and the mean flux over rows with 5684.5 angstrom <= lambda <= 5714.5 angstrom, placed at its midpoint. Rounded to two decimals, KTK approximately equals -0.10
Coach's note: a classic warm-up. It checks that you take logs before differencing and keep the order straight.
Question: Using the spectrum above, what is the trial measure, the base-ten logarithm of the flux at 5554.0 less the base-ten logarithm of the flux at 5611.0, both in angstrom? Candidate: 0.00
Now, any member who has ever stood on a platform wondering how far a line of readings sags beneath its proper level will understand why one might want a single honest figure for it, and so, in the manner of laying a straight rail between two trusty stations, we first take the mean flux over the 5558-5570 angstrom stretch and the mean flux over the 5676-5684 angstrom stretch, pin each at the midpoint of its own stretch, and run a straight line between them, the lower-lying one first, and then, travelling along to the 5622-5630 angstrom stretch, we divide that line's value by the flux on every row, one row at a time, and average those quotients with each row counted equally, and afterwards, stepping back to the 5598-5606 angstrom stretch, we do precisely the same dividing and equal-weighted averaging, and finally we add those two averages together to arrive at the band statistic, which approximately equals 2.07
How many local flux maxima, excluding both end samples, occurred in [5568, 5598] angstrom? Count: 1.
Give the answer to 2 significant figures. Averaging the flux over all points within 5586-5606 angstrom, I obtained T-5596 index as 9.9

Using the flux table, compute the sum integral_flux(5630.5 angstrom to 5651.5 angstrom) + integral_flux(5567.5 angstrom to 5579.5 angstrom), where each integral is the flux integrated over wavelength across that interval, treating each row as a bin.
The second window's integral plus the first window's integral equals 333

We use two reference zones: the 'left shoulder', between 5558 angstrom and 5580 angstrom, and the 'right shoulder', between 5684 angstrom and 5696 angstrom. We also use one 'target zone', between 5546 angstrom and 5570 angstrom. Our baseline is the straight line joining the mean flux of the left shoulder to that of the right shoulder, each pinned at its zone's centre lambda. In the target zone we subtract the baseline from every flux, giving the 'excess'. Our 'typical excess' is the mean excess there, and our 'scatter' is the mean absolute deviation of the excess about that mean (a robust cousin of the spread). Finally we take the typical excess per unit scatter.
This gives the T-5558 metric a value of 1.0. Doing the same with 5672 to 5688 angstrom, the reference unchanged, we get 0.1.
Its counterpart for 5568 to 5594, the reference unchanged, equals -0.4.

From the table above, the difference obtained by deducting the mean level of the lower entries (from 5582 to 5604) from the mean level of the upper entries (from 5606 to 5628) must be 0.1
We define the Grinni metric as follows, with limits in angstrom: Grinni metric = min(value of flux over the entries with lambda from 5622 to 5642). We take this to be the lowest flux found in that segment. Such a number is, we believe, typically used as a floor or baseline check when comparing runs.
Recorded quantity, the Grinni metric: 9.373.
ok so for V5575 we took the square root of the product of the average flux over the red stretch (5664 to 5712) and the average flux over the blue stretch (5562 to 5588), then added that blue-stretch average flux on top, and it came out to 20.6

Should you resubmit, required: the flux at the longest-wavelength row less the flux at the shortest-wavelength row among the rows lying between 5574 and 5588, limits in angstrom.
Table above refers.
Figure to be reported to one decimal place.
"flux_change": -0.1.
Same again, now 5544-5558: -0.2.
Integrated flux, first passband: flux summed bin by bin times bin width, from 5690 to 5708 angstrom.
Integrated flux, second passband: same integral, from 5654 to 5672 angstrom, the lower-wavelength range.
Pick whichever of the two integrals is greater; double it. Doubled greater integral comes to 375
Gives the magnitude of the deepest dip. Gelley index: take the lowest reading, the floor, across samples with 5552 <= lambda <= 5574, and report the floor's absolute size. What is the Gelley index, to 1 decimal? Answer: 10.0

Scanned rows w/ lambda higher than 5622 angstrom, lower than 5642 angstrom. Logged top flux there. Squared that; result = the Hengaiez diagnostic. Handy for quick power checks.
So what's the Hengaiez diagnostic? 109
